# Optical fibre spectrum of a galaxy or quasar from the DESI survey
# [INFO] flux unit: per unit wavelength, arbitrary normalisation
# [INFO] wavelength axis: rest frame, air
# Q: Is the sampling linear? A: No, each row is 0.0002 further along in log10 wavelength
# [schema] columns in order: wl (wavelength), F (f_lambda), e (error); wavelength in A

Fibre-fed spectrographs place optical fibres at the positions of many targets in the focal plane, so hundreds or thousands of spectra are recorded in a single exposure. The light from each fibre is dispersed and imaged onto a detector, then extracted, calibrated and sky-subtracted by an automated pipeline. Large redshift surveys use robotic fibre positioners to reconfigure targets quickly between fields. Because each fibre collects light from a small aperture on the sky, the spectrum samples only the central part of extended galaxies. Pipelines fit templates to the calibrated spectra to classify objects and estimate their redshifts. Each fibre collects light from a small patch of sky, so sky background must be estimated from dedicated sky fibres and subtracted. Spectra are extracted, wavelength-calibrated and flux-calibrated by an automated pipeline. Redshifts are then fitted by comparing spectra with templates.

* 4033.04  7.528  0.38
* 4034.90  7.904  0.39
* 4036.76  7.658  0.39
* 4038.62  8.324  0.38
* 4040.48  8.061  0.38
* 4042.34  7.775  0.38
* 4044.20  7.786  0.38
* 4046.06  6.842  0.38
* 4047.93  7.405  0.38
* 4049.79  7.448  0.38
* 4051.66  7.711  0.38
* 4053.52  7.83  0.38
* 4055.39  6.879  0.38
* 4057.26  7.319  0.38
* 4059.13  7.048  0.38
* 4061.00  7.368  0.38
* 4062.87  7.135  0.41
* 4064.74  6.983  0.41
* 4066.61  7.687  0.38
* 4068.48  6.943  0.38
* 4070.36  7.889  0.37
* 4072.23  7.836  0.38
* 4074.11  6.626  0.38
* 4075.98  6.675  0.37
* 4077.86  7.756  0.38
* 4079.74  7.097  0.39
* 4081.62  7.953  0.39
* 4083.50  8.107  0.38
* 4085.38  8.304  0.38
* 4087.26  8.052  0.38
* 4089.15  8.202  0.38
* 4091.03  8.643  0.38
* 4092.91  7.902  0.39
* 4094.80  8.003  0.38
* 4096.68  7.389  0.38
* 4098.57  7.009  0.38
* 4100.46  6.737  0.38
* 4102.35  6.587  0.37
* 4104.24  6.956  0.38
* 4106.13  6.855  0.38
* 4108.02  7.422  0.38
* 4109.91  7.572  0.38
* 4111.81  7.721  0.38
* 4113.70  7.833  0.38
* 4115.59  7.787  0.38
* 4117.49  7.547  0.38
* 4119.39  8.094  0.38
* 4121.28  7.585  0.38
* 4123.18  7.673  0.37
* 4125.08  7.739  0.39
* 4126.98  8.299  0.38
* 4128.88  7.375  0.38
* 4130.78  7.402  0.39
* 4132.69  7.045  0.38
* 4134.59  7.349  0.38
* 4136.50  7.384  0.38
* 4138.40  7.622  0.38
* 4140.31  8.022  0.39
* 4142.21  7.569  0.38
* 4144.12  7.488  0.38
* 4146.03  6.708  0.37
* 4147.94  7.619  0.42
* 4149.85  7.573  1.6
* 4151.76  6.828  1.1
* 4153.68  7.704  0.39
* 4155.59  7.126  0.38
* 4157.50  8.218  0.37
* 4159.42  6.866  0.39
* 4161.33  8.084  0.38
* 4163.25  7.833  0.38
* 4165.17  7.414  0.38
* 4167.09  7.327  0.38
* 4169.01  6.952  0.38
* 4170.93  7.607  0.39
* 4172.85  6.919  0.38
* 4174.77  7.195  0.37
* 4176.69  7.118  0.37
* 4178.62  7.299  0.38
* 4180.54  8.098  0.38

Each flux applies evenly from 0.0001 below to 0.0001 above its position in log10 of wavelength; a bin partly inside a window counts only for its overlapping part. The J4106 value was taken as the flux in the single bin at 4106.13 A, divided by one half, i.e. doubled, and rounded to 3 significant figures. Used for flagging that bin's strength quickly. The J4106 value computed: 13.7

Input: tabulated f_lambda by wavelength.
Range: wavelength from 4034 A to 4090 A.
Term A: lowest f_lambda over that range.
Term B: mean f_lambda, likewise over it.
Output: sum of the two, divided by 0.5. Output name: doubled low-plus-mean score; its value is 28.36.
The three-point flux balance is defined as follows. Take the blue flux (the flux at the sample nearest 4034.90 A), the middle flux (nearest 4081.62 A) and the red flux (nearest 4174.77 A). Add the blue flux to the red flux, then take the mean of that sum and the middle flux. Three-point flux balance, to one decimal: 11.5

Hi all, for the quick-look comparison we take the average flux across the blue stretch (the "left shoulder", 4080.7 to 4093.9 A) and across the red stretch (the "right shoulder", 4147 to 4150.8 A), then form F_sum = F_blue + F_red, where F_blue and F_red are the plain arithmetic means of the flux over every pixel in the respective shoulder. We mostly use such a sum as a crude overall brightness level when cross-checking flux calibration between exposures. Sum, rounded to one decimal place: 15.8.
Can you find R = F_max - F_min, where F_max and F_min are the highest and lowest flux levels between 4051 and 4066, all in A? 1.0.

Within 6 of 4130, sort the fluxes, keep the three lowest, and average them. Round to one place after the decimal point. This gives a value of 7.3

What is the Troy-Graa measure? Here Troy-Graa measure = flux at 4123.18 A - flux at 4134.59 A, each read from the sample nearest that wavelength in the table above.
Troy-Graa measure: 0.3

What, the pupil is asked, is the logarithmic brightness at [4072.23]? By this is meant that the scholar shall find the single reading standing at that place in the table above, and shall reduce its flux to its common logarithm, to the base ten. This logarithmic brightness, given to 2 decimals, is 0.89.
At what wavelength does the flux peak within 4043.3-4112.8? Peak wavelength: 4091.03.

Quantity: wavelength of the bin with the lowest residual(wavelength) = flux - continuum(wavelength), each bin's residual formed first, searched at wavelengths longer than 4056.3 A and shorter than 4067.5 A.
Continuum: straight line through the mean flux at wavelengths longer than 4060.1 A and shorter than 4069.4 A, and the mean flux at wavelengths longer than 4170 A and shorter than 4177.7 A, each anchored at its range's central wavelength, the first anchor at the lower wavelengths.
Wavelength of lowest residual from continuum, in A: 4064.74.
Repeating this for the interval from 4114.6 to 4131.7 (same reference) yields 4128.88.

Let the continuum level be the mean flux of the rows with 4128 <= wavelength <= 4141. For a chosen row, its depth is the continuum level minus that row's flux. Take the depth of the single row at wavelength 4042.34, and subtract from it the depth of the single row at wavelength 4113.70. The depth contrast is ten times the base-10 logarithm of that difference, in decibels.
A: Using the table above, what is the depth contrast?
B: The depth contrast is -12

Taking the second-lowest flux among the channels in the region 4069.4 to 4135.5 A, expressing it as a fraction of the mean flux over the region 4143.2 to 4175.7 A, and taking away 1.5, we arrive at -0.602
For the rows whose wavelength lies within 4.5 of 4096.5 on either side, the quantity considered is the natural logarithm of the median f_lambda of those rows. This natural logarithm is 2.00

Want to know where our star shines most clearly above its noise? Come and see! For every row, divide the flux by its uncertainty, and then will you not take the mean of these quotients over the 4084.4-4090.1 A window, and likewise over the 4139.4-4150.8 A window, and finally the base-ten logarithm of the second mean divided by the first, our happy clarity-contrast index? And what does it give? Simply -0.11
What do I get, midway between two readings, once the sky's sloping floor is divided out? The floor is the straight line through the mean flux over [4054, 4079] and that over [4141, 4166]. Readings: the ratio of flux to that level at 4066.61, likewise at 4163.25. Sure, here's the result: 1.05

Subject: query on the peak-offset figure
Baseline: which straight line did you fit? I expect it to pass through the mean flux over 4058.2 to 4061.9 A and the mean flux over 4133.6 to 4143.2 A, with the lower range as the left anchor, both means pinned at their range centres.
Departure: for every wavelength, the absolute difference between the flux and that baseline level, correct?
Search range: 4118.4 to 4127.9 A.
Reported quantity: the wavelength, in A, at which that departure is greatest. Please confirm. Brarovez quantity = 4126.98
